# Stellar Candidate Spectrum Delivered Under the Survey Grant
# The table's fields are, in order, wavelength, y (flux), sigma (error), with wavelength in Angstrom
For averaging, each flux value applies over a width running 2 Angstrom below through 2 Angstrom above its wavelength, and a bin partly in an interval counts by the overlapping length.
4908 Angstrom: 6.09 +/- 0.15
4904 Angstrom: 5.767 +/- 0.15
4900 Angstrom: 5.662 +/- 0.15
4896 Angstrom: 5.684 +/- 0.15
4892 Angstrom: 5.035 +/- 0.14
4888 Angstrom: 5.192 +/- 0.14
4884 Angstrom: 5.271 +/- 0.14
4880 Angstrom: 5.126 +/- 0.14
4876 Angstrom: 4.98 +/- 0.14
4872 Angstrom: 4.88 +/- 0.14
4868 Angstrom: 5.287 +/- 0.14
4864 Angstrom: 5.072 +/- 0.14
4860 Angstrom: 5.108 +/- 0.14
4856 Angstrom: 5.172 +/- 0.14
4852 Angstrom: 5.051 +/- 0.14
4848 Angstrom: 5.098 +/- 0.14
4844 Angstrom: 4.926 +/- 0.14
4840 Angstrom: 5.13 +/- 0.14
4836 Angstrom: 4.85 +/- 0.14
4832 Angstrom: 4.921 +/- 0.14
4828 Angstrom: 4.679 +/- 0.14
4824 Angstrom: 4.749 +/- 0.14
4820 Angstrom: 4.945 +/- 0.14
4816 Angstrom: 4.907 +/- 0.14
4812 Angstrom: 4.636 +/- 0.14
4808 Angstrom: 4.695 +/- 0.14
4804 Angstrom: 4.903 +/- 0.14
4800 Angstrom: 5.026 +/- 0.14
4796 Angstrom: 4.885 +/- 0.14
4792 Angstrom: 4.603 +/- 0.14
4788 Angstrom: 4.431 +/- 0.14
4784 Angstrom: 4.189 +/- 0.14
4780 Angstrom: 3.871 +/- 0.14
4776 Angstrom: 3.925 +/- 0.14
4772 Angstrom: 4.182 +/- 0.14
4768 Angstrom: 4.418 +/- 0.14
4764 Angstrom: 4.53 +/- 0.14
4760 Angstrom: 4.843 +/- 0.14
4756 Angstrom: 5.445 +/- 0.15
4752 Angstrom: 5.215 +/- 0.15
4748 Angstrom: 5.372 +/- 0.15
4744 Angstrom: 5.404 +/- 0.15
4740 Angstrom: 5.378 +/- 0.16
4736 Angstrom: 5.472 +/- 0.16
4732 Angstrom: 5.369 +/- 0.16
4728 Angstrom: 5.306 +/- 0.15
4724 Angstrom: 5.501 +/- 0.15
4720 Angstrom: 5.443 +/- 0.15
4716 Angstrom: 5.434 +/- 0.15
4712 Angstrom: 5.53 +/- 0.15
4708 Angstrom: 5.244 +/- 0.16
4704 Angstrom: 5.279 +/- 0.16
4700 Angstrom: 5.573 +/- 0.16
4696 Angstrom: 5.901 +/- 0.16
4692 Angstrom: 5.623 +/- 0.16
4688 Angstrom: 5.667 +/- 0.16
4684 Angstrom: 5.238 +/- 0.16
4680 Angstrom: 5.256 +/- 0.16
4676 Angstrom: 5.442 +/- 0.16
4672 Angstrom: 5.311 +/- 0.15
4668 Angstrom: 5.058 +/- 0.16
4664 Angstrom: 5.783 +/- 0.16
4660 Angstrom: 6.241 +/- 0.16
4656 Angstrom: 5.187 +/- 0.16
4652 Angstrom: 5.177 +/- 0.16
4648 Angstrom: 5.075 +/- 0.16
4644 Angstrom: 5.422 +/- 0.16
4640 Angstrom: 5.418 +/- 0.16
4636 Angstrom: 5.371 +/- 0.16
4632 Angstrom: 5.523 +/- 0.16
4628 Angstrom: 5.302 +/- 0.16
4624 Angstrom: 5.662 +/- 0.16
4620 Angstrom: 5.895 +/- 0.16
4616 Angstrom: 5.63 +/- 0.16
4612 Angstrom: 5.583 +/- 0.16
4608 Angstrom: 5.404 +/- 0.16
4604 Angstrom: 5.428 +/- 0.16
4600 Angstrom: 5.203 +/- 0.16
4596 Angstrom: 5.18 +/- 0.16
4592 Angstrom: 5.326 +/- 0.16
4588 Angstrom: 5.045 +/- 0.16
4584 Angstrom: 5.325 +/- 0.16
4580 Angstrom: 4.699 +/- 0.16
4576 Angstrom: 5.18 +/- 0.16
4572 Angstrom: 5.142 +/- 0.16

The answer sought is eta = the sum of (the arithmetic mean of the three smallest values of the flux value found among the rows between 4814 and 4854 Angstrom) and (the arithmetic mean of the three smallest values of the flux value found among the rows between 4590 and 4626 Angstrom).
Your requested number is 10.0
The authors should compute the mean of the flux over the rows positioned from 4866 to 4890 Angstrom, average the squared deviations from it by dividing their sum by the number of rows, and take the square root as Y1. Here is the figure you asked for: 0.15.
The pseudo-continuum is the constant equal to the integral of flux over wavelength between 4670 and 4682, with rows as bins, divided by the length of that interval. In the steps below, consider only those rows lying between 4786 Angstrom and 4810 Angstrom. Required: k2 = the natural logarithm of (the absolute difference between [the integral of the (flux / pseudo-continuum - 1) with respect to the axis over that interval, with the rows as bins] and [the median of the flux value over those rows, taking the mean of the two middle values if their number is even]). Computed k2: 2.0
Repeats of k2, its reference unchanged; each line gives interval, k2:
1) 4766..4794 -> 2.3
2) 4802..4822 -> 1.9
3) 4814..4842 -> 2.0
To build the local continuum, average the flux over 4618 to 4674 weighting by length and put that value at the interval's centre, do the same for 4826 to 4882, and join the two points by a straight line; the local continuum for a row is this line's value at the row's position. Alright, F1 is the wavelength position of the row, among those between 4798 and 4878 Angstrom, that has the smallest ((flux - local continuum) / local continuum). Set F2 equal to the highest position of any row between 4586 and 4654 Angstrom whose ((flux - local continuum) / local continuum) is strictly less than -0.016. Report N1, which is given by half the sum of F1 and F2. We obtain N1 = 4732 Angstrom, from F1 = 4812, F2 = 4652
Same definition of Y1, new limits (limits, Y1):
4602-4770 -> 0.32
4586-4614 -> 0.17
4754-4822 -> 0.40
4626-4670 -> 0.33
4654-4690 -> 0.35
